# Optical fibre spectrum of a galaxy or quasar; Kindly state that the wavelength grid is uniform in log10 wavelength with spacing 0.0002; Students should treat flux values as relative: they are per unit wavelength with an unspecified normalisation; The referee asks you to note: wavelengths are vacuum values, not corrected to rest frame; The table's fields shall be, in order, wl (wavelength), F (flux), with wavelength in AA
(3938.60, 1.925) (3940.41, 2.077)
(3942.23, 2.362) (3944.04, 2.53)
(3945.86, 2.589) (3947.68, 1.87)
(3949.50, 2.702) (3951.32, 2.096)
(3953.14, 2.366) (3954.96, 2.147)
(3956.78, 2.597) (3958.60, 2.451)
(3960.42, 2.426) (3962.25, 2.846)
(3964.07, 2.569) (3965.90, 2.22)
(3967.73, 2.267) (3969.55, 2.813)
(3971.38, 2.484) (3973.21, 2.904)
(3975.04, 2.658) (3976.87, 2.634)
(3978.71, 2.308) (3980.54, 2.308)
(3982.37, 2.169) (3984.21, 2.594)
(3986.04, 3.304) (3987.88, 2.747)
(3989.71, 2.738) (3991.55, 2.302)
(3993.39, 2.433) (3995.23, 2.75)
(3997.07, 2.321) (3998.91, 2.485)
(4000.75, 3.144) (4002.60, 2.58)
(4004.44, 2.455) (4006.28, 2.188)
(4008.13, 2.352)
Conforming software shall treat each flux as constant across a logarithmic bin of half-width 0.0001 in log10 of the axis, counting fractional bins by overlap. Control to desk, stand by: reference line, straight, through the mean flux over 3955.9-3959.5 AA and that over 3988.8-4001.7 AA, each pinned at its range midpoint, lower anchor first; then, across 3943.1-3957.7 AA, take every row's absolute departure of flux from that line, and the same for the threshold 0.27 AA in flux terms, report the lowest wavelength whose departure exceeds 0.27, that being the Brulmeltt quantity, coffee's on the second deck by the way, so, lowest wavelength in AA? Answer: 3947.68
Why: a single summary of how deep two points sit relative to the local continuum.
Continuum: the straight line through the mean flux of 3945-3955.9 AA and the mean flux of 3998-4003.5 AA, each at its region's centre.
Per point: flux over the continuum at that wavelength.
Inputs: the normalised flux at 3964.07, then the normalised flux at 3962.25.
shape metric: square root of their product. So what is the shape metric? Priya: 1.12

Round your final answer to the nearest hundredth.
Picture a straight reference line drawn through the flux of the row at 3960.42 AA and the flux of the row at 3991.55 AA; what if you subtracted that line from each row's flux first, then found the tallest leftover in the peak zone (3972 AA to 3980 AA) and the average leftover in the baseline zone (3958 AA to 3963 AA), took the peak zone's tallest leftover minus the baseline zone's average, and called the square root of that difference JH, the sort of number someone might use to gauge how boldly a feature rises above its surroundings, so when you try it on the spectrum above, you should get 0.62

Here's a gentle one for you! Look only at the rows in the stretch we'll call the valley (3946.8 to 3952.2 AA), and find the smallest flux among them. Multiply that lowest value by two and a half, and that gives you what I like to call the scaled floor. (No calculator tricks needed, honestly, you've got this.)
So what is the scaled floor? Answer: 4.7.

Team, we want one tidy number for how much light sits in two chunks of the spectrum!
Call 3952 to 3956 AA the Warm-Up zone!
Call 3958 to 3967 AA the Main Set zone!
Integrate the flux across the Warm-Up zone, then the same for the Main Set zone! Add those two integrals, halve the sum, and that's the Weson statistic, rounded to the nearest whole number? 16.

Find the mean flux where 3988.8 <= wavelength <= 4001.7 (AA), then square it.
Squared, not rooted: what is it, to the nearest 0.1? 6.7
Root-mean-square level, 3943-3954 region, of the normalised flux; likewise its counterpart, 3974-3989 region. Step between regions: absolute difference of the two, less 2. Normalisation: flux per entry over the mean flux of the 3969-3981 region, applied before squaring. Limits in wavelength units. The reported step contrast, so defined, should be -1.91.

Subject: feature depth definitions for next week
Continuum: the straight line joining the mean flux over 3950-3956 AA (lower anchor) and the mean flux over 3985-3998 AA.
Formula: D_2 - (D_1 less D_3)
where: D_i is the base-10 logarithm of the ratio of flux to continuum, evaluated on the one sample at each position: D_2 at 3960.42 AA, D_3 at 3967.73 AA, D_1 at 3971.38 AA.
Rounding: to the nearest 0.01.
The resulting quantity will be -0.01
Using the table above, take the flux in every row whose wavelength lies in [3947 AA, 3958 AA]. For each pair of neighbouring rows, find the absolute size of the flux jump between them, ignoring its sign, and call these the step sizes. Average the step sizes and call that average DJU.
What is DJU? 0.48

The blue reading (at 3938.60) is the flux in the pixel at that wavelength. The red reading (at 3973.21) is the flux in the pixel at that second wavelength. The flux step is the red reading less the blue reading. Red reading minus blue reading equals 1.0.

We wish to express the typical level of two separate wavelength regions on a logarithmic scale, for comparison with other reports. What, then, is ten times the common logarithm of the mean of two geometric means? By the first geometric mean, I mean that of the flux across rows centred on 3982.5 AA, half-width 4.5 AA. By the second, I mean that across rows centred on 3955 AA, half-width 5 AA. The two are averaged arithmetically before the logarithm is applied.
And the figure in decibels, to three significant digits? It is 3.83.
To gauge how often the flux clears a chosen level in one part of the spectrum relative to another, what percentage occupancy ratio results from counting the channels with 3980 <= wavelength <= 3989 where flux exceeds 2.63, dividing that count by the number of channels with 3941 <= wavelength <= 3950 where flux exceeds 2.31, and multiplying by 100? 50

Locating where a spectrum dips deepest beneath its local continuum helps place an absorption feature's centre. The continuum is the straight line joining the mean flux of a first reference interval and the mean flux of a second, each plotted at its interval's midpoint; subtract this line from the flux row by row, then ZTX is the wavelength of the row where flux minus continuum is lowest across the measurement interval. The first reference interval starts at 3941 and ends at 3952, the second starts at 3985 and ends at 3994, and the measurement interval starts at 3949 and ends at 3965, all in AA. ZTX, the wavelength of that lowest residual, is 3951.32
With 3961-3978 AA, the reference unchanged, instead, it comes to 3965.90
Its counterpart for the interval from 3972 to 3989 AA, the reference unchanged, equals 3982.37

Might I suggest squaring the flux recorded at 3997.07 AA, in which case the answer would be 5.4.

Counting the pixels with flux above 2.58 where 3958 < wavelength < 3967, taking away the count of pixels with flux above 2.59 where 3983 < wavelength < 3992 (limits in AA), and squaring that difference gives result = 9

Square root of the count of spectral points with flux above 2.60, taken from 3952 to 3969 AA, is 1.0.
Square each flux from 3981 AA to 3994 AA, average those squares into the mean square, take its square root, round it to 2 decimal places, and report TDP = 2.64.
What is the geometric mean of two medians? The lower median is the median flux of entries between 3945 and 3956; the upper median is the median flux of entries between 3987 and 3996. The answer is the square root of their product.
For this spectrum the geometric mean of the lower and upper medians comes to 2.49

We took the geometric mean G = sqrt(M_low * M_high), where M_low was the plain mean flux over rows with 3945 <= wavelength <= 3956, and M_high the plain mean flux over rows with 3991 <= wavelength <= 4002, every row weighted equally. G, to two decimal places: 2.43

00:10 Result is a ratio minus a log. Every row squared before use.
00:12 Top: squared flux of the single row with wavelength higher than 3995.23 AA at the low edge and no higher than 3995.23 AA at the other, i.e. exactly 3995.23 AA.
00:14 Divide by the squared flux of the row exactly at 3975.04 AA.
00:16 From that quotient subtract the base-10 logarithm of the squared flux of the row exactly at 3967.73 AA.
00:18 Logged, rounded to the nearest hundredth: 0.36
